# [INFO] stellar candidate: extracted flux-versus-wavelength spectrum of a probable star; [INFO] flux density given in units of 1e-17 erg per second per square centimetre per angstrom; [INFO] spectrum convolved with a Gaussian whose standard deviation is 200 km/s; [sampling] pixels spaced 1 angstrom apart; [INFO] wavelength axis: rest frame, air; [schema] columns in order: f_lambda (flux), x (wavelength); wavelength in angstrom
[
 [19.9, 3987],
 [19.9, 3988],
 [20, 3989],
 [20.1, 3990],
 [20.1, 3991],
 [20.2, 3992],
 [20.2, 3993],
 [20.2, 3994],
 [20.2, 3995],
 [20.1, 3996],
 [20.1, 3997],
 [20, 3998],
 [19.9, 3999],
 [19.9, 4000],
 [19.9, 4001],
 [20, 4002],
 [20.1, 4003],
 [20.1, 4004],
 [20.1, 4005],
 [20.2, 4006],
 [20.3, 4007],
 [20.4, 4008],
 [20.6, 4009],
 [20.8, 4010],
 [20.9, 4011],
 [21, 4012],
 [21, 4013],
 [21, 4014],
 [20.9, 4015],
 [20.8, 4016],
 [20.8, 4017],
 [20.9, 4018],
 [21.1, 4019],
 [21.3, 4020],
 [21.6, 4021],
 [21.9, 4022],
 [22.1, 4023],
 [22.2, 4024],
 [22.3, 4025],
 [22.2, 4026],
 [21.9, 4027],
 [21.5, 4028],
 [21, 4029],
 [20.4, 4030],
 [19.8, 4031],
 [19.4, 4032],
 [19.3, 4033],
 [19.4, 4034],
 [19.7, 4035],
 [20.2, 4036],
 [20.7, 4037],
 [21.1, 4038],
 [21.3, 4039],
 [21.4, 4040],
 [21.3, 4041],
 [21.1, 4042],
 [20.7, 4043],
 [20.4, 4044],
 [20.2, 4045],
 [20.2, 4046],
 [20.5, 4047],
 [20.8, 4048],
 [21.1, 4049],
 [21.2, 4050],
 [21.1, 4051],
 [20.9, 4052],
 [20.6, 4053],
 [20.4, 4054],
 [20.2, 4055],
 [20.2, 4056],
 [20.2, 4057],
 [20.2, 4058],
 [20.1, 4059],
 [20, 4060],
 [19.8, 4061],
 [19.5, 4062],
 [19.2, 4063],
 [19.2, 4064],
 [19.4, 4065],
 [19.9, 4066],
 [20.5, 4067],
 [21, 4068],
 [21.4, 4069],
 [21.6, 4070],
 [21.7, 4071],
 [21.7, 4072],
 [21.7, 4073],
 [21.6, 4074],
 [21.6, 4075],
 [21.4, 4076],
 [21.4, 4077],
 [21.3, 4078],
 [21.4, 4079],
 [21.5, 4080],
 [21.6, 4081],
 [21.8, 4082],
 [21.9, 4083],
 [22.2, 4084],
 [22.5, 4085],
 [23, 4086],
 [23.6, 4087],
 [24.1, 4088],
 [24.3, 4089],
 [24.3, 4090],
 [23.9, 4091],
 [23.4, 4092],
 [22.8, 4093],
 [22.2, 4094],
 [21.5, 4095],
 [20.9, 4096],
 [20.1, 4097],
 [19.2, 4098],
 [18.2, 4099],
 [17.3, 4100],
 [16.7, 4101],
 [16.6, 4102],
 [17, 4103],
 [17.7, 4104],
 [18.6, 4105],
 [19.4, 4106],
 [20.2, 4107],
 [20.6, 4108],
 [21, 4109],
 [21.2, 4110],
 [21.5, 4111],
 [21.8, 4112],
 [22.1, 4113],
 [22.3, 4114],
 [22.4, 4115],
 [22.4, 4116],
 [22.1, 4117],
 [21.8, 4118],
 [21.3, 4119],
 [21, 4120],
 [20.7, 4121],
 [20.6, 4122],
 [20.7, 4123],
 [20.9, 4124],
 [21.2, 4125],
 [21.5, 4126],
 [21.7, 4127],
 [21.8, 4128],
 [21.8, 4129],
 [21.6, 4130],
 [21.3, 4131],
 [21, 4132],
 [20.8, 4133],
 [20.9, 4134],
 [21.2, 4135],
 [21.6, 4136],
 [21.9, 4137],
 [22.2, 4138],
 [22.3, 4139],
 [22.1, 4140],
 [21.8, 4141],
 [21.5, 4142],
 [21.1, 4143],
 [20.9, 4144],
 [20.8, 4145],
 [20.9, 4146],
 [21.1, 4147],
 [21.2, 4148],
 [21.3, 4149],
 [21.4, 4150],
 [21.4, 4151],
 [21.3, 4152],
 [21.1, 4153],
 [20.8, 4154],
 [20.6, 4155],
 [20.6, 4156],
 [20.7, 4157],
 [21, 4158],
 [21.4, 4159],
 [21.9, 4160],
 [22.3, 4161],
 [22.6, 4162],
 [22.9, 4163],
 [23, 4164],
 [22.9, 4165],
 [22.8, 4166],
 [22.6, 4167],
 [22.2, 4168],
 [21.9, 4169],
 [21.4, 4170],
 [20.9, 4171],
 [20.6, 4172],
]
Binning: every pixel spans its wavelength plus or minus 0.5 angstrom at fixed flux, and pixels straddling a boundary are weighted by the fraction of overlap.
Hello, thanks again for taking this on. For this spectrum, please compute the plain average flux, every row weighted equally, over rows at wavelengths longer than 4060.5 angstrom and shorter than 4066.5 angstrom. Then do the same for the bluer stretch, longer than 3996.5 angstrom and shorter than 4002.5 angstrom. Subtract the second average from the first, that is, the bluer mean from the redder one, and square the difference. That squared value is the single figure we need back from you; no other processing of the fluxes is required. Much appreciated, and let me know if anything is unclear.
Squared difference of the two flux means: 0.22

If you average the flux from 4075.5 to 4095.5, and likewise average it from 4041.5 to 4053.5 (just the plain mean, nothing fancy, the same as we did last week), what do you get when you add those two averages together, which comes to 43.2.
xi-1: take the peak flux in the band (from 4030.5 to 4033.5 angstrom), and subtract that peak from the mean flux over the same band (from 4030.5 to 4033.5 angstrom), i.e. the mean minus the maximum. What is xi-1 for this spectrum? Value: -0.30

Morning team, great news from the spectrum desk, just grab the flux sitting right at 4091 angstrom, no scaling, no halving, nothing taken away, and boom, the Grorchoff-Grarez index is 23.9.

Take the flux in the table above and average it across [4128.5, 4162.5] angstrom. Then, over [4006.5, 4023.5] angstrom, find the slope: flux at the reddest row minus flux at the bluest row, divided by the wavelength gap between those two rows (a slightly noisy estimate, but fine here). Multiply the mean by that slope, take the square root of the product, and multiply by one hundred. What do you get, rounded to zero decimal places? 155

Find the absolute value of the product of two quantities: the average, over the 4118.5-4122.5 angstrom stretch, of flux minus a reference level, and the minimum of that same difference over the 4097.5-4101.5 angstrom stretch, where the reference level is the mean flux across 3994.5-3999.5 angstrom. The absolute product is 2.82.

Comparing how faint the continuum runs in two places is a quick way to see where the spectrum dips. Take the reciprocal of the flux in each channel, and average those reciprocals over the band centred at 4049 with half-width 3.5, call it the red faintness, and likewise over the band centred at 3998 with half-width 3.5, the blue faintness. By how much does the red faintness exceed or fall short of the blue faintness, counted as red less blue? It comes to -0.002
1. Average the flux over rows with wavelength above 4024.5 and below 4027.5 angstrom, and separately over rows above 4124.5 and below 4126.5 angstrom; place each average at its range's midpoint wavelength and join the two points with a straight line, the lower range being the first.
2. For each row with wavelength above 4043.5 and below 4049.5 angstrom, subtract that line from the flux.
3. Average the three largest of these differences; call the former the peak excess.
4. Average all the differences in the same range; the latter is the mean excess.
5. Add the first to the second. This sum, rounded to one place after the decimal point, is -2.6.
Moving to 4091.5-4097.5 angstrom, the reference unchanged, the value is 1.4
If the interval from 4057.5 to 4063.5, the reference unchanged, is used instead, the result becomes -3.8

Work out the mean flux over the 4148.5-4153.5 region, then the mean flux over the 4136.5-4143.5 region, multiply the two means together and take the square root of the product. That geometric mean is 21.6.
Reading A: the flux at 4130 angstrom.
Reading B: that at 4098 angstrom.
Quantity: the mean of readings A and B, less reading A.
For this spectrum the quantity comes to -1.2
